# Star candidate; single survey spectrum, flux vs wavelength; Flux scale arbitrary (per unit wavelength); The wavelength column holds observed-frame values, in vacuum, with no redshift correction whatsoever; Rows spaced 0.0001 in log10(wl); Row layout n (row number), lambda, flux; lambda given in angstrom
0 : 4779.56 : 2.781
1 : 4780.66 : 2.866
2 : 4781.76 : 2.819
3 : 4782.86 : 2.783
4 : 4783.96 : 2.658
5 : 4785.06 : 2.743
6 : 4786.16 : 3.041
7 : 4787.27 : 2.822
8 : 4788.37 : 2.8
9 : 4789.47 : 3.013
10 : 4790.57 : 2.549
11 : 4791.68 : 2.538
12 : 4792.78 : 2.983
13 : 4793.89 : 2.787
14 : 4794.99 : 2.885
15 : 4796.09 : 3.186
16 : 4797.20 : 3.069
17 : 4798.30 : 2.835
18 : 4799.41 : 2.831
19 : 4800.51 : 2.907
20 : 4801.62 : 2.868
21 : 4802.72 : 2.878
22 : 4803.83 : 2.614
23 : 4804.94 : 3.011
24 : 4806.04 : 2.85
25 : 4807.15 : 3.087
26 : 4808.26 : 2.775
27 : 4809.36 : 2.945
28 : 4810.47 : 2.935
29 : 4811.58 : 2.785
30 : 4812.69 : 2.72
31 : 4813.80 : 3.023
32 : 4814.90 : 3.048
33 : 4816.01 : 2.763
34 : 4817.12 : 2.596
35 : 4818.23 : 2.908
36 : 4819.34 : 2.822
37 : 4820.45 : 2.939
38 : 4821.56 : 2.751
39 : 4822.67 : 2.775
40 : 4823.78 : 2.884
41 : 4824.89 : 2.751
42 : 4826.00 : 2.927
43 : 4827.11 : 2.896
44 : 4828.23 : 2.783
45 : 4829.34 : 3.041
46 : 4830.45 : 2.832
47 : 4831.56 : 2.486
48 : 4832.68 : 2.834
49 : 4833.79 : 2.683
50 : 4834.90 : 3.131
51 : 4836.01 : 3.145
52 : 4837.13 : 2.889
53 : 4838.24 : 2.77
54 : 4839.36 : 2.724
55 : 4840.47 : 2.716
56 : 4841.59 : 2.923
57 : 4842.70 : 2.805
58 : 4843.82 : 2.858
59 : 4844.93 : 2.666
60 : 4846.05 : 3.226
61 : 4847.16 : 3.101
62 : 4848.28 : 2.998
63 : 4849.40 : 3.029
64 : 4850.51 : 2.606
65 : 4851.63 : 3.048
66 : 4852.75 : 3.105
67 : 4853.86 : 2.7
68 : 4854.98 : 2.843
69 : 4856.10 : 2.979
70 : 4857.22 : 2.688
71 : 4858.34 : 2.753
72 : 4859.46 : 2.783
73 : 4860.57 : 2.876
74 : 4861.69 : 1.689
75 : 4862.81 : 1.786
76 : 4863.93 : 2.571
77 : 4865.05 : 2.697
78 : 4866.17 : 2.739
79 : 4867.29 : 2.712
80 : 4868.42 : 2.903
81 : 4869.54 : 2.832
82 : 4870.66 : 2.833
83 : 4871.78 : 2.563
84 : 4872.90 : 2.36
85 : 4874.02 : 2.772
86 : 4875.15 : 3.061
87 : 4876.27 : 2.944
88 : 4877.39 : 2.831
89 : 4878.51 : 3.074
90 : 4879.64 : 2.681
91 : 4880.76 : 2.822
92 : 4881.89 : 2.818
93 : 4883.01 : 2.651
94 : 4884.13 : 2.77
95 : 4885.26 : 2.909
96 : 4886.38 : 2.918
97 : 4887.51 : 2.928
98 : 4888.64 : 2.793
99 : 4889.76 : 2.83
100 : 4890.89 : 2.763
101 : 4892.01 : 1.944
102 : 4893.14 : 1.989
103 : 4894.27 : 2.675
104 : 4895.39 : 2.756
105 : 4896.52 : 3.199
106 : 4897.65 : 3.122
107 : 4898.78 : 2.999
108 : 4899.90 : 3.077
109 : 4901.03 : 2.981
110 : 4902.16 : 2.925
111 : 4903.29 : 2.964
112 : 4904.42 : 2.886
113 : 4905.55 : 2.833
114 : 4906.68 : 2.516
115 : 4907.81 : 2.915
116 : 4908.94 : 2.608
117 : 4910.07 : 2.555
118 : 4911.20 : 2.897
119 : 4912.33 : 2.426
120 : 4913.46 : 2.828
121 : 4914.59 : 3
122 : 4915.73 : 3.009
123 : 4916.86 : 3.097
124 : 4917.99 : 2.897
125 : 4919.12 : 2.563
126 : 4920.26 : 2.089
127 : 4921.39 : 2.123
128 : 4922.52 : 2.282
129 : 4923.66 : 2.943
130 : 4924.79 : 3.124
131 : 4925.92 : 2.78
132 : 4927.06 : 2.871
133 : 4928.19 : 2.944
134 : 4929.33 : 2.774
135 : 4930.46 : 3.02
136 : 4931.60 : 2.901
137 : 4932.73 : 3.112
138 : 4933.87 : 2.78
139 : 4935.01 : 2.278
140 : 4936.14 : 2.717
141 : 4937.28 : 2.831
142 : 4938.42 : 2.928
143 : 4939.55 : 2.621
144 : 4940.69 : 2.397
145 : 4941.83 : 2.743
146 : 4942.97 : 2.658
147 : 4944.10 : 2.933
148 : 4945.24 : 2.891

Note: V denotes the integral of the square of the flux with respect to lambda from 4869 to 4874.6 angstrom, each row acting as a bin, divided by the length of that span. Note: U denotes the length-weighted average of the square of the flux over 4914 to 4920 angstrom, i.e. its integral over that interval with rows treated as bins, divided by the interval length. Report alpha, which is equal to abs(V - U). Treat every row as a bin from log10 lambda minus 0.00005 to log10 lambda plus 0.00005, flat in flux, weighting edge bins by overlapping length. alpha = 1.1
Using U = 8.30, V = 7.2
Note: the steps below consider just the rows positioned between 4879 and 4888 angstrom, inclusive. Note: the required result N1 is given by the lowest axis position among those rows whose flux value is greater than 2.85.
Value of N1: 4885.26 angstrom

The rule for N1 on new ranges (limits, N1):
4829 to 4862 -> 4829.34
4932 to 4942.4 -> 4932.73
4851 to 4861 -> 4851.63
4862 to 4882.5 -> 4868.42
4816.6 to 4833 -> 4818.23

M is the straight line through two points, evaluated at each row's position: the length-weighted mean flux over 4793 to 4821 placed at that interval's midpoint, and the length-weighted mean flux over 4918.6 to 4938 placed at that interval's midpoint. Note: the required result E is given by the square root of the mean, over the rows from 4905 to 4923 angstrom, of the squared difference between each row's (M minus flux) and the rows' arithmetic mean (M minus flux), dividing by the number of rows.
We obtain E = 0.31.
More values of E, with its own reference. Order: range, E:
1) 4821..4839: 0.16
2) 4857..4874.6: 0.35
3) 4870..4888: 0.18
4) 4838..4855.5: 0.18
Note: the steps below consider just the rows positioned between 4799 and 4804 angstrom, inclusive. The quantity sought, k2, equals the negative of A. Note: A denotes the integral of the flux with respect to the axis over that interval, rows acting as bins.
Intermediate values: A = 14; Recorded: -14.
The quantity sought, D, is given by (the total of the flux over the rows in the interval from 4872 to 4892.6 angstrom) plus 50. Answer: 100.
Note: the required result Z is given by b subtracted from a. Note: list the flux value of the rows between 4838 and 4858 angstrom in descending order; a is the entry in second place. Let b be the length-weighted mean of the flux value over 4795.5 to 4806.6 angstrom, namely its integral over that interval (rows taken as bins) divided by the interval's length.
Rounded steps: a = 3.105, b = 2.90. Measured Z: 0.20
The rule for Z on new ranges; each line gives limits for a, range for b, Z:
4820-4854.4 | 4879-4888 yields 0.33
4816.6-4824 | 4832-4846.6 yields 0.04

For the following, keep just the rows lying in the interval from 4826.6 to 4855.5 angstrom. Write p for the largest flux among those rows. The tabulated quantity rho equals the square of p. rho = 10.4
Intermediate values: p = 3.226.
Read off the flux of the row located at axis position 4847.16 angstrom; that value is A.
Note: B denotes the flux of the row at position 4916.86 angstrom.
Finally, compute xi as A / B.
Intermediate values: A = 3.101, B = 3.097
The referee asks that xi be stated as 1.00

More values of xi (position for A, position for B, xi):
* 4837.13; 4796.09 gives 0.91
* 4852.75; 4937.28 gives 1.10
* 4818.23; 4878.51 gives 0.95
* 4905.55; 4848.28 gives 0.94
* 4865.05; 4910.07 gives 1.06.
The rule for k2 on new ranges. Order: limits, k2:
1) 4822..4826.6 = -13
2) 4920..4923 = -7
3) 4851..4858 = -20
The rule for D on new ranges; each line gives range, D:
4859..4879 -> 98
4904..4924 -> 98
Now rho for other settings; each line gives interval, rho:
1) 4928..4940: 9.7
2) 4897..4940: 9.8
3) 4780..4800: 10.2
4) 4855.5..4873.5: 8.9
